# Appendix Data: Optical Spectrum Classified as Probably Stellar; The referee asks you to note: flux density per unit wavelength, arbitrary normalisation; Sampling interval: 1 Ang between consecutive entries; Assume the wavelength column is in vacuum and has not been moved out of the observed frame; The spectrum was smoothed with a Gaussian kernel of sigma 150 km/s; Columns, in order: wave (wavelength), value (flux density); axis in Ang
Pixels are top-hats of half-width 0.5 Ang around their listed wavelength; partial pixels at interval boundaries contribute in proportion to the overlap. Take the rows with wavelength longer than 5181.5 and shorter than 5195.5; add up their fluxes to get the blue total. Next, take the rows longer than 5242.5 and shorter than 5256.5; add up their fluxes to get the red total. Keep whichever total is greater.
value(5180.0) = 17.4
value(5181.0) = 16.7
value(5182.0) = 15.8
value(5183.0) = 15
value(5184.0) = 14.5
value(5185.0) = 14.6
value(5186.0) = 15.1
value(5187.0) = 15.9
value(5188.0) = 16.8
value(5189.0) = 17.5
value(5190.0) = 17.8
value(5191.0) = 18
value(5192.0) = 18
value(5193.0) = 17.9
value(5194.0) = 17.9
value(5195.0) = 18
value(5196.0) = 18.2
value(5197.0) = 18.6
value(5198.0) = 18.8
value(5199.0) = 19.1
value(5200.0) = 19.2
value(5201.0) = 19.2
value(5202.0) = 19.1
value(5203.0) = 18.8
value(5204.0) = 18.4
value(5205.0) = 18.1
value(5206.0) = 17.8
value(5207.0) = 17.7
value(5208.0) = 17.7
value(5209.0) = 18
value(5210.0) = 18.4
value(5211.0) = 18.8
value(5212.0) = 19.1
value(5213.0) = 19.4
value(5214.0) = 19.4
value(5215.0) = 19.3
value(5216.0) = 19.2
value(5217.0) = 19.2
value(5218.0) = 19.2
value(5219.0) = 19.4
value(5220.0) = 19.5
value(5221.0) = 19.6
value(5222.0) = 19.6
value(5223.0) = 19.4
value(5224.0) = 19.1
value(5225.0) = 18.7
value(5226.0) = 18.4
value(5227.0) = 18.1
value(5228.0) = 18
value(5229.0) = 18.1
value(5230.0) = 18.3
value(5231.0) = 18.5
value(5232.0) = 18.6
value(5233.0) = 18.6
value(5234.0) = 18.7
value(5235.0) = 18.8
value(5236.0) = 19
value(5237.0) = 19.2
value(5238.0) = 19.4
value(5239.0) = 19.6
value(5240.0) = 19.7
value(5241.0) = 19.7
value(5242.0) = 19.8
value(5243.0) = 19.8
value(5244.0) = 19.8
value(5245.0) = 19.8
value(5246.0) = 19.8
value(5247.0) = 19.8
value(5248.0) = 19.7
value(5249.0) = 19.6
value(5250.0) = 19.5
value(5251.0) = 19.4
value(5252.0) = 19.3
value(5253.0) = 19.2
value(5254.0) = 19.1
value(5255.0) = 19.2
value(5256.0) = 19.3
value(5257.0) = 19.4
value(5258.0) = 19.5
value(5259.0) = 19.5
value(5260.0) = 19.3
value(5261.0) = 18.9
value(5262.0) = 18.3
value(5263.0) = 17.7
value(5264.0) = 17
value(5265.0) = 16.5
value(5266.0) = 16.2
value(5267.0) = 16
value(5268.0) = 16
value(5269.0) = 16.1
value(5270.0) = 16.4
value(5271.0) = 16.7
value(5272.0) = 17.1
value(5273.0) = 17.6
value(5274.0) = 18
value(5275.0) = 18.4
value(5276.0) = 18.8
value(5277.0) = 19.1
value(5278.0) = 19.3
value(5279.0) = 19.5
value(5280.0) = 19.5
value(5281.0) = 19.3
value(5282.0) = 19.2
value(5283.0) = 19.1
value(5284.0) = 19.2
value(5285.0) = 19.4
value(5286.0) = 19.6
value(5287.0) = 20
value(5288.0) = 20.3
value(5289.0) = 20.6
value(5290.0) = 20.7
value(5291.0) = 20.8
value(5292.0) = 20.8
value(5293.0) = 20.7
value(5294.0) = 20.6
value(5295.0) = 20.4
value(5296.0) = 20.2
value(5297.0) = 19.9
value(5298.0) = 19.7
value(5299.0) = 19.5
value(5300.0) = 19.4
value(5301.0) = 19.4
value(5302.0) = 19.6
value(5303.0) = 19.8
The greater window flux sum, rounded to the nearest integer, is 273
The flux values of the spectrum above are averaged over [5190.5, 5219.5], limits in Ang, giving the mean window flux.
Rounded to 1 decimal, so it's 18.6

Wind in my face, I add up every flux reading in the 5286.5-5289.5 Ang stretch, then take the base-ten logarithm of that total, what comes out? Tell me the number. 1.78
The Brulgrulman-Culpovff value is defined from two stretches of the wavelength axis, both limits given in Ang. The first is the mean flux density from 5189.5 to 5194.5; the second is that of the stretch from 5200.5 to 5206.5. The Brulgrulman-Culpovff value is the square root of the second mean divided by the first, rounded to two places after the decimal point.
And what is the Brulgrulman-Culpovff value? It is 1.02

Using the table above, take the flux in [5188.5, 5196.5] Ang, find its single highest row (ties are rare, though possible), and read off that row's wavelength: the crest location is 5196.0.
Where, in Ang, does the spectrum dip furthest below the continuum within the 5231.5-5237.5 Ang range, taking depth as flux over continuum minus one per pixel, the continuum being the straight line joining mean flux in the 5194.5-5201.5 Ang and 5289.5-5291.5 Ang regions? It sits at 5233.0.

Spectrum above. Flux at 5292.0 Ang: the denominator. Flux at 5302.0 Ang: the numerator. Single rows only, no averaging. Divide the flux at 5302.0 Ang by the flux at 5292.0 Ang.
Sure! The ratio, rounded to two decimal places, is 0.94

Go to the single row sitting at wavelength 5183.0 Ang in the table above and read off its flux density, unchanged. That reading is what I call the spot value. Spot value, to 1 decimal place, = 15.0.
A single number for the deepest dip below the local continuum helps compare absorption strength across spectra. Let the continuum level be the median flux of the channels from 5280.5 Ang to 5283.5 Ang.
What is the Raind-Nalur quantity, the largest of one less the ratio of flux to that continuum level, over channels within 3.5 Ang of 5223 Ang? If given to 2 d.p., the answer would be 0.04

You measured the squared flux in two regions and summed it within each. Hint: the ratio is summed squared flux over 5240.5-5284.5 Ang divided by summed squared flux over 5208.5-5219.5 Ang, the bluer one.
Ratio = 3.9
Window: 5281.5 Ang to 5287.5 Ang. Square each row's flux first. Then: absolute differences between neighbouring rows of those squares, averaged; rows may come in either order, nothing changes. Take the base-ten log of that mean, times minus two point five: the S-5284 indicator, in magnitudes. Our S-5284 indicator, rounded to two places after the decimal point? -2.23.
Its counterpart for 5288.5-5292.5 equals -1.10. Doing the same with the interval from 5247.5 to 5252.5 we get -1.48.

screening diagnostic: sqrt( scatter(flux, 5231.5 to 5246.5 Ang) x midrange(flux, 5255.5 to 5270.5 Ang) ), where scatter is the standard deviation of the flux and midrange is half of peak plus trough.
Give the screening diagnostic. 2.9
